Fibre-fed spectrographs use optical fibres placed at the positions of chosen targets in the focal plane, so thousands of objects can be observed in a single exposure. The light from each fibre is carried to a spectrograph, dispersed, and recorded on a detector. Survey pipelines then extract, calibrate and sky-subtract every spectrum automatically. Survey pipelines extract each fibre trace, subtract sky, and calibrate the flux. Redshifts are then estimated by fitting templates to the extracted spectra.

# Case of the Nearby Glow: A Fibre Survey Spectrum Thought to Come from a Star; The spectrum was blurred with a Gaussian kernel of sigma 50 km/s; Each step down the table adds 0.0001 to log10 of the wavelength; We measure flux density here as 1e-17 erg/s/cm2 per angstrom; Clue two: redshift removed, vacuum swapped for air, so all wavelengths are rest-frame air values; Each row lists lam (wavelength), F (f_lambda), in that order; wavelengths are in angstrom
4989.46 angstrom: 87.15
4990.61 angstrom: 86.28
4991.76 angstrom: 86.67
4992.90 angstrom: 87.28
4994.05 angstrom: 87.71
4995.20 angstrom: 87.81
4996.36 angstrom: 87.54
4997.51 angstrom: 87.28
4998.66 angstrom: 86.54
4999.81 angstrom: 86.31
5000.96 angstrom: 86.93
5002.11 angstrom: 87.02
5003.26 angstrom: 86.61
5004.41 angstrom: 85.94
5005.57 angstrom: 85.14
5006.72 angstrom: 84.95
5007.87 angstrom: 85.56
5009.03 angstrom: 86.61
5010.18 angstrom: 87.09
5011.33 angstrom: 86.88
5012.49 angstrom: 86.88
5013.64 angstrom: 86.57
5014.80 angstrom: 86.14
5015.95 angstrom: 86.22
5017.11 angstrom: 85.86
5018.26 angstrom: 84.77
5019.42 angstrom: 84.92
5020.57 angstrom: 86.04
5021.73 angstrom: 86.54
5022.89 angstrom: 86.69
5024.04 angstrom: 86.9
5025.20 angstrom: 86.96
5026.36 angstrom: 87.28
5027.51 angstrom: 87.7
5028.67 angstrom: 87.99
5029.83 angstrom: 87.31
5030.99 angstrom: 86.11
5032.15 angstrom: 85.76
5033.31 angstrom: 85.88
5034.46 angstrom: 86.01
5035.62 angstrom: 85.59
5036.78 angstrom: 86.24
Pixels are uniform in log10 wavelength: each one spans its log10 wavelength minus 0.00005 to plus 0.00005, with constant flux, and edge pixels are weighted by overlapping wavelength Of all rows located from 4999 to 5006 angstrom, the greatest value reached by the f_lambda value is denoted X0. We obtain 87.02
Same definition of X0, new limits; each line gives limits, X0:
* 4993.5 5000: 87.81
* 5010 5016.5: 87.09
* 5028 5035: 87.99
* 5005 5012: 87.09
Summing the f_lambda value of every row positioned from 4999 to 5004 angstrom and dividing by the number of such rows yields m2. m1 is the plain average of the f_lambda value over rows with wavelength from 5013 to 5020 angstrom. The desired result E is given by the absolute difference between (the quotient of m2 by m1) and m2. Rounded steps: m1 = 85.7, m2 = 86.7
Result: 85.7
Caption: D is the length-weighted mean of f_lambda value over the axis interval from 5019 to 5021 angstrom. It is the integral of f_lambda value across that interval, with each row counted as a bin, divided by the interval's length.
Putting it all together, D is 85.7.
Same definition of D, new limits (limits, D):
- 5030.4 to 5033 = 85.8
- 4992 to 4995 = 87.7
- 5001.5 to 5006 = 86.2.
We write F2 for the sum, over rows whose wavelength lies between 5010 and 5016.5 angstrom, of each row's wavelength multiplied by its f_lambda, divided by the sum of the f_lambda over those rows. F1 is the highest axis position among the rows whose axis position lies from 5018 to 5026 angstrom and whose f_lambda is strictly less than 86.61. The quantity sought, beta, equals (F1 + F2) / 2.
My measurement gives 5017.4 angstrom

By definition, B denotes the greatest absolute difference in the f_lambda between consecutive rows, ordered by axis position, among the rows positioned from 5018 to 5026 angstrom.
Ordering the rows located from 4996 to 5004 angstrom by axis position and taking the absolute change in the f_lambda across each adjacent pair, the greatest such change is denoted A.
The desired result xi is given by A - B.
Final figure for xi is -0.4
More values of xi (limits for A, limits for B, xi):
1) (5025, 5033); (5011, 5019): 0.1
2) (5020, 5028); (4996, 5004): -0.2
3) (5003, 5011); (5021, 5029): 0.6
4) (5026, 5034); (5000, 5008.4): 0.4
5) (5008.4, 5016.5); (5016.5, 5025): -0.6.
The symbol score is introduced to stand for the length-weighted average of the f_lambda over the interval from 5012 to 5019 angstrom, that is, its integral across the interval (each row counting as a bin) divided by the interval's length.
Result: 86.0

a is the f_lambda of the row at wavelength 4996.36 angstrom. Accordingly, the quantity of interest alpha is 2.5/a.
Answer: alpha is 0.0286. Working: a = 87.54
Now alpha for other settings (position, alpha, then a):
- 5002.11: 0.0287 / 87.02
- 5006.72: 0.0294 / 84.95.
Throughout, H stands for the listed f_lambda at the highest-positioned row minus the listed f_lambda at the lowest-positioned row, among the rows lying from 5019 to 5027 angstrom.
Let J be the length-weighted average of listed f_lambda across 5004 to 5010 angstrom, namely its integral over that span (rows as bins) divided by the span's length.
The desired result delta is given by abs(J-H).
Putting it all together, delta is 83.3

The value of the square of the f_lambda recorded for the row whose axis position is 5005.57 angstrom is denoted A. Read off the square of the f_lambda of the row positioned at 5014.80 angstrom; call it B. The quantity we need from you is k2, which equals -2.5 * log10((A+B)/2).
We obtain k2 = -9.66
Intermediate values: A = 7249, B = 7420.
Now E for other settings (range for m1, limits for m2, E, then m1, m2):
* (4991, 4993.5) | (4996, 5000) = 85.9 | 87.0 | 86.9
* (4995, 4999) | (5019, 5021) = 84.5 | 87.3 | 85.5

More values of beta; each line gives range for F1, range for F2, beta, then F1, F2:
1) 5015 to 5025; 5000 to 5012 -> 5013.9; 5021.73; 5006.1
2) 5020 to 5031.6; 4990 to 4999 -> 5012.8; 5030.99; 4994.6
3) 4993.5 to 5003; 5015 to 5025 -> 5009.9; 4999.81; 5020.0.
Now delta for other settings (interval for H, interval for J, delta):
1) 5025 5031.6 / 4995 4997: 88.1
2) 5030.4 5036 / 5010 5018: 87.0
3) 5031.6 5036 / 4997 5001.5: 87.0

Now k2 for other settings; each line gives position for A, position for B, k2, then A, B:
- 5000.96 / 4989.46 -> -9.70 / 7557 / 7595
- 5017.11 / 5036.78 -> -9.67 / 7372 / 7437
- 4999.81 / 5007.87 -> -9.67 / 7449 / 7321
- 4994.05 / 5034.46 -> -9.69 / 7693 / 7398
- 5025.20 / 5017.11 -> -9.68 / 7562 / 7372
